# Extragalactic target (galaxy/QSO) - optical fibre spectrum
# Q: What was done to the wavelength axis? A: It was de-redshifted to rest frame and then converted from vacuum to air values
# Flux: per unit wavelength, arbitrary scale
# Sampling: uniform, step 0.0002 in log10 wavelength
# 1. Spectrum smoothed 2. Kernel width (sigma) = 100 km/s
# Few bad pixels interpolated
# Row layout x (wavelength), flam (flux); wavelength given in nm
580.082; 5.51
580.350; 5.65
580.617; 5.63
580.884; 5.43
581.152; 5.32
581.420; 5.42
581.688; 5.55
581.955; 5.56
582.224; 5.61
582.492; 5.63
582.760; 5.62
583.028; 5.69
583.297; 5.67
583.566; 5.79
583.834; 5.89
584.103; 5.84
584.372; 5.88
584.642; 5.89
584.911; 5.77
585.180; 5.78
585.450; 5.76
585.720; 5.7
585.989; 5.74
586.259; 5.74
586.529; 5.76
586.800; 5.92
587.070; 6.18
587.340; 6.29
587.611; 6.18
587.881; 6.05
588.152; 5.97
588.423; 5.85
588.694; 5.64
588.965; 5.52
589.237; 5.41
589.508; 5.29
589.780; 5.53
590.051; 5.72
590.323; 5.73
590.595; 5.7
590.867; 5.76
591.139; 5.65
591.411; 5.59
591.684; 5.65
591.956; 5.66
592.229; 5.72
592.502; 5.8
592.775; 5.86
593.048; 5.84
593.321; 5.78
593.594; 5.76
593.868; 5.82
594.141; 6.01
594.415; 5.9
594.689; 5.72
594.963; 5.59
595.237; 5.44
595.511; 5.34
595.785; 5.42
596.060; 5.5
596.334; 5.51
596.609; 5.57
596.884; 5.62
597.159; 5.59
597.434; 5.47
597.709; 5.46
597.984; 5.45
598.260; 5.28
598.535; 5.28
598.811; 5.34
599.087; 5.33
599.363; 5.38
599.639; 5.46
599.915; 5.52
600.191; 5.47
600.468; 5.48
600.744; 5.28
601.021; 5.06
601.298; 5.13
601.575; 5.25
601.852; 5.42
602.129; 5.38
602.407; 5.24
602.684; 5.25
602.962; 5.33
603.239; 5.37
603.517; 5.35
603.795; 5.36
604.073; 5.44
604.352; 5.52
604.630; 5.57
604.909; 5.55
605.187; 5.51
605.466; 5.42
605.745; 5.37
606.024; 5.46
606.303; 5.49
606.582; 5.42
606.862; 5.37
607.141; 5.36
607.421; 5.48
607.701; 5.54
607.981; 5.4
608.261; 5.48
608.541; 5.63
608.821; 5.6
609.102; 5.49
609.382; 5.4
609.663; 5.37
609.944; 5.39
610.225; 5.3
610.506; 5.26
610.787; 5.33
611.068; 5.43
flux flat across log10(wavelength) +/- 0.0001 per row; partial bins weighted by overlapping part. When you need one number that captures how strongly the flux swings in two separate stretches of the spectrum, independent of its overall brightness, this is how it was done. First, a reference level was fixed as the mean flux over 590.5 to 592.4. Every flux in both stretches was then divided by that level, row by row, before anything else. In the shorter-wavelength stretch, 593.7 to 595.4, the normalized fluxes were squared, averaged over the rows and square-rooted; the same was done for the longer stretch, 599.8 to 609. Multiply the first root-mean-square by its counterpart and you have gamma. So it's 0.97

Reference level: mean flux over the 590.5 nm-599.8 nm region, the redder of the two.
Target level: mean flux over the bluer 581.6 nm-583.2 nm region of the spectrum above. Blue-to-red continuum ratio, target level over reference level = 1.00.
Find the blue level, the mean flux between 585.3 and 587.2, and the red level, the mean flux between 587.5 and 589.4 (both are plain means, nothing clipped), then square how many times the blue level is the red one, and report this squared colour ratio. 1.01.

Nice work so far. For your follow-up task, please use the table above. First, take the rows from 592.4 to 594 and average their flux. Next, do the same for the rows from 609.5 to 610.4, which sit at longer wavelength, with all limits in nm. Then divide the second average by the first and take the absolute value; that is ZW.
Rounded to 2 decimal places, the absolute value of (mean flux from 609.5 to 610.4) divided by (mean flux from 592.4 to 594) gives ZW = 0.92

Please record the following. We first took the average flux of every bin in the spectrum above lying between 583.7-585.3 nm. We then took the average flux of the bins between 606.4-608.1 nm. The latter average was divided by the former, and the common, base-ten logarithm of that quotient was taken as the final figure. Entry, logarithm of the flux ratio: -0.0319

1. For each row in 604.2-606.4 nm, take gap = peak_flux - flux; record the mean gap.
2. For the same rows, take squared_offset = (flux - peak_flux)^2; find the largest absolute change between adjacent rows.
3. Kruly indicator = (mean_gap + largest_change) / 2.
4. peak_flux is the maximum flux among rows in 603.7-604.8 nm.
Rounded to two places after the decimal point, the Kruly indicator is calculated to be 0.06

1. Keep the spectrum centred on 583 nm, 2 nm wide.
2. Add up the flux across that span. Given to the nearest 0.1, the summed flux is 39.9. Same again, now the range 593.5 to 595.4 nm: 40.2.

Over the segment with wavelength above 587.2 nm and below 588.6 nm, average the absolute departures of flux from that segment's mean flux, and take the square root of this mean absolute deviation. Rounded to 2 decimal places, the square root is 0.37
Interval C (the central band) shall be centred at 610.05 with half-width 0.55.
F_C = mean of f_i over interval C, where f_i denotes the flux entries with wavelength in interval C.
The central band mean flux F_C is 5.33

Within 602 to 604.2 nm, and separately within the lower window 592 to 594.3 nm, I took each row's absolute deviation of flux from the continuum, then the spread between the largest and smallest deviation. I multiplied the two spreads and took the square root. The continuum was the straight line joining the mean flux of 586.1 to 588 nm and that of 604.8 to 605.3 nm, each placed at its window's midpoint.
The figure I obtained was 0.21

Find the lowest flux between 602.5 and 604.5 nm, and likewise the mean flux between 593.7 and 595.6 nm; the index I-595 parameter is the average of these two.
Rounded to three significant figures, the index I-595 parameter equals 5.47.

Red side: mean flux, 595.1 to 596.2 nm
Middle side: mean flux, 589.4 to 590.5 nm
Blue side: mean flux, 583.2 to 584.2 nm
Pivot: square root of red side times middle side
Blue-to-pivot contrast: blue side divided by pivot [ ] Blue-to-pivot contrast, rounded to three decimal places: 1.055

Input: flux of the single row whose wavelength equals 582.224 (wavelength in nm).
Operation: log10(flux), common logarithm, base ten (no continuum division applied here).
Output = 0.749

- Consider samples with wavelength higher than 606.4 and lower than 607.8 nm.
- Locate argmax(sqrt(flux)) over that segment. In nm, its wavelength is 607.701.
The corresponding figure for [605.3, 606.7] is 606.303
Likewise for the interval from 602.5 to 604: 603.239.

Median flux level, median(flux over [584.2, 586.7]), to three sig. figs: 5.76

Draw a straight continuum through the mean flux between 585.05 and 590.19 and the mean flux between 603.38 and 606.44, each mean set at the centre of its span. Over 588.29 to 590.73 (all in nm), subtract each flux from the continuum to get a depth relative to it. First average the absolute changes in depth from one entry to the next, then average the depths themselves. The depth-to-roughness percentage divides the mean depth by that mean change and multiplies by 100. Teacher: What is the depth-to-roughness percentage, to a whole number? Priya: 122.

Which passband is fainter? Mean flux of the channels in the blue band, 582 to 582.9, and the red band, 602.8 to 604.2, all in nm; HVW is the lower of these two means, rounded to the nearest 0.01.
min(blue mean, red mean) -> 5.37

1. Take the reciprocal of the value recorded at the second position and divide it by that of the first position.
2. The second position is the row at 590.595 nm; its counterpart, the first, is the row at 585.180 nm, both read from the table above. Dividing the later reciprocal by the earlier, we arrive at 1.01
